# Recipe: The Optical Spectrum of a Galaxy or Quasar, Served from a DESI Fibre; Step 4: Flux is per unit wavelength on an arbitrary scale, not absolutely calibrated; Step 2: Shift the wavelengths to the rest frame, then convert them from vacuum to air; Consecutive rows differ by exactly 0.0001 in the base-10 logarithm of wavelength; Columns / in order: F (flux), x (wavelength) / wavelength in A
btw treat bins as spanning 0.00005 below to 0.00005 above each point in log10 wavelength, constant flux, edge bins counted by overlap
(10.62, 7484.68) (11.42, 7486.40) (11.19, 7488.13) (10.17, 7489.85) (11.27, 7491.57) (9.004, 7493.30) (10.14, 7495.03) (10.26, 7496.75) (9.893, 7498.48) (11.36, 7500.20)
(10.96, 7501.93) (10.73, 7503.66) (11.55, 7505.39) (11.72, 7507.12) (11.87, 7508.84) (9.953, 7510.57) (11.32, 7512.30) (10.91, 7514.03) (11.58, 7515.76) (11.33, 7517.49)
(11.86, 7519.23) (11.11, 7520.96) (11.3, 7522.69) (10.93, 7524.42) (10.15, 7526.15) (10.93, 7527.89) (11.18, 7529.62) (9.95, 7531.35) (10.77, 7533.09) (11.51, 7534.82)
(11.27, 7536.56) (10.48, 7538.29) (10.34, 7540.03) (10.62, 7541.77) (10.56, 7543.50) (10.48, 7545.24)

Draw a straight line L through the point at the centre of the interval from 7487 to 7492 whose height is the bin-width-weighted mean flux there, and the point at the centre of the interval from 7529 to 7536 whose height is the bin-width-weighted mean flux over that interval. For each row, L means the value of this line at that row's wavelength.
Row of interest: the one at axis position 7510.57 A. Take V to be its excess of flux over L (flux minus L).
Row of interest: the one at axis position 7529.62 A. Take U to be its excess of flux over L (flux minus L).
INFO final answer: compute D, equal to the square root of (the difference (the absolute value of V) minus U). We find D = 0.77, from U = 0.3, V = -0.9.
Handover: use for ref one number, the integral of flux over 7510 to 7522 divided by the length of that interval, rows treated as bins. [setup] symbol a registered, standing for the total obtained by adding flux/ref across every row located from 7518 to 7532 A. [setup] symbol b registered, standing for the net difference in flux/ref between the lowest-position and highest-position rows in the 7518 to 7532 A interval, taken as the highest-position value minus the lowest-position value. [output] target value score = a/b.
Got -46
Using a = 7.8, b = -0.17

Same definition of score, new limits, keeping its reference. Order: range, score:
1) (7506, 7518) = -202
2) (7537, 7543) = 225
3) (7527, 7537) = 193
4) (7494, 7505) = 107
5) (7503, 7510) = 40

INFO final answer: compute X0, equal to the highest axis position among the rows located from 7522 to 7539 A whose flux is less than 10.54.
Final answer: 7538.29 A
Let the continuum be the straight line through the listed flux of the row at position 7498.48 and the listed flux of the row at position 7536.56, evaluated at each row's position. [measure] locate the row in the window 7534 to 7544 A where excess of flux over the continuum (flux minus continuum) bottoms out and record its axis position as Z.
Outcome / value 7540.03 A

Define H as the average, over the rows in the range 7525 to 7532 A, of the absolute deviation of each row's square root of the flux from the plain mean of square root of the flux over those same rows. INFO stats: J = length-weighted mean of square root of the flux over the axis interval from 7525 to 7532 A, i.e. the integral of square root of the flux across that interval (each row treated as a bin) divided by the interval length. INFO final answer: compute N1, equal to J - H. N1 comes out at 3.18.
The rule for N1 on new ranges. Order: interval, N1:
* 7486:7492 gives 3.25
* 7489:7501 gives 3.12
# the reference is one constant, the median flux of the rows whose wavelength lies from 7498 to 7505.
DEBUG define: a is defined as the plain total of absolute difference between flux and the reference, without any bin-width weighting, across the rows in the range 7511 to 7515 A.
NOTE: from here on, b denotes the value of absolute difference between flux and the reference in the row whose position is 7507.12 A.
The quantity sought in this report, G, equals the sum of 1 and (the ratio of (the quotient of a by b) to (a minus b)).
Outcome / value -1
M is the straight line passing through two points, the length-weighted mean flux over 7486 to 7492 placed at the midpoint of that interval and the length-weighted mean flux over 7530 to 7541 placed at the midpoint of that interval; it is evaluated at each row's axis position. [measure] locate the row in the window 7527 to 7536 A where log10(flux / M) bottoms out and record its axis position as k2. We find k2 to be 7531.35 A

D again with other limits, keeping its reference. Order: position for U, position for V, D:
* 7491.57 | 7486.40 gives 0.38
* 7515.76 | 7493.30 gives 1.08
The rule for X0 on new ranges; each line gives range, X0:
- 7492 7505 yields 7498.48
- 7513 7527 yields 7526.15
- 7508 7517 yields 7510.57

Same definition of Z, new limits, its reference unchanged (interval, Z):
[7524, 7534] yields 7531.35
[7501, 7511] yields 7510.57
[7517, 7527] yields 7526.15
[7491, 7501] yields 7493.30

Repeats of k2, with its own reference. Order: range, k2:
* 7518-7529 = 7526.15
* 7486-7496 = 7493.30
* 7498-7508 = 7498.48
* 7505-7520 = 7510.57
